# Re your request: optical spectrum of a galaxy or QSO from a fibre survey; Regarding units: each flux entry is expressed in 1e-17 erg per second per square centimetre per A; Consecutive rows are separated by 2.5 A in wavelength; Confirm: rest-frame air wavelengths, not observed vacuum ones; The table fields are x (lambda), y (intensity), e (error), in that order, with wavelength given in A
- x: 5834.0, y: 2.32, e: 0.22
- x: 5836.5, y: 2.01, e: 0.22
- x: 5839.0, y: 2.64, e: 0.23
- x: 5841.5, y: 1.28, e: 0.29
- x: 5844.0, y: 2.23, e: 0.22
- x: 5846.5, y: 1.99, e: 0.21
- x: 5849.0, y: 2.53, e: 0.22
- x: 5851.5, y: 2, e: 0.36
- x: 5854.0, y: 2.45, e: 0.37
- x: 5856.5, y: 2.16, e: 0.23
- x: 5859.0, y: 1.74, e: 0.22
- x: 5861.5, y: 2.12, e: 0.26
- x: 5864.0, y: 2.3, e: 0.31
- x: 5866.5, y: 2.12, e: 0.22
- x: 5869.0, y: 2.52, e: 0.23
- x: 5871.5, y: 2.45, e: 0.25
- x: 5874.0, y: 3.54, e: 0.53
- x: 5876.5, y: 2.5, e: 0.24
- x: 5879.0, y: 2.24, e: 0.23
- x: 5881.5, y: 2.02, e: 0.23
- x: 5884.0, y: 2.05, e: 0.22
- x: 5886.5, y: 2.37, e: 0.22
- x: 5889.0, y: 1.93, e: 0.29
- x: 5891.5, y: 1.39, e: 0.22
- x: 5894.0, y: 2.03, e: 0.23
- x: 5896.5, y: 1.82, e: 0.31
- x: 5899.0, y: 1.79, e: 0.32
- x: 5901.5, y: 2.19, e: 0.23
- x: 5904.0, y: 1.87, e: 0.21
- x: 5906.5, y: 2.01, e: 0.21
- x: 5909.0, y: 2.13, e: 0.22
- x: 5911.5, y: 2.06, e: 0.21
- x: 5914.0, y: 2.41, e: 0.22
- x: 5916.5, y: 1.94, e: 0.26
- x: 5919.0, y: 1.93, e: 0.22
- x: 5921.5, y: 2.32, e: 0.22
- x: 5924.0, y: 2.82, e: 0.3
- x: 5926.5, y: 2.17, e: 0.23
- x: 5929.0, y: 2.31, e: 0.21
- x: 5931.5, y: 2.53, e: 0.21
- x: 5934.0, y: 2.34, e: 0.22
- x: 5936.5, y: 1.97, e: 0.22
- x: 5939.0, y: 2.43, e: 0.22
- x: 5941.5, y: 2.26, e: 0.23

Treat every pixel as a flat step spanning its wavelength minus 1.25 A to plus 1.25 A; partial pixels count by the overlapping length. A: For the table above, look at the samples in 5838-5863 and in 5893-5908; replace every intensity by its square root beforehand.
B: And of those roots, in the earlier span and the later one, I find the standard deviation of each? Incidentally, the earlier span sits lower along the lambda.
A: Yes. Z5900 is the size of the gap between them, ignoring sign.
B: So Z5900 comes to 0.09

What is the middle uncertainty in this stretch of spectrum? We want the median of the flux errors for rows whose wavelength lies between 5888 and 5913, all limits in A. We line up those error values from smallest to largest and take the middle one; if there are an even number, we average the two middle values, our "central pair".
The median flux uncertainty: 0.225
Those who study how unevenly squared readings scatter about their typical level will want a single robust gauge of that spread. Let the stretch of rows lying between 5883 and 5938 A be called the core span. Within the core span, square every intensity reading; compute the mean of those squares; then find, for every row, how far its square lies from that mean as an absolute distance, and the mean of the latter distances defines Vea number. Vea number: 0.97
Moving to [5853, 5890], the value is 1.34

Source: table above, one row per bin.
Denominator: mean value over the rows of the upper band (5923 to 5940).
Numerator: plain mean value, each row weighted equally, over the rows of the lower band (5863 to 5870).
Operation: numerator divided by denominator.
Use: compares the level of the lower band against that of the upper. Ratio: 0.98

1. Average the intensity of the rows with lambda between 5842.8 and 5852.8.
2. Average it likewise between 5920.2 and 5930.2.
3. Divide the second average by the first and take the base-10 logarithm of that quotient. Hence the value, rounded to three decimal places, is 0.041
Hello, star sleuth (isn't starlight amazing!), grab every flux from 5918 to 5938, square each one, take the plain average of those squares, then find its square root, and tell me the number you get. 2.3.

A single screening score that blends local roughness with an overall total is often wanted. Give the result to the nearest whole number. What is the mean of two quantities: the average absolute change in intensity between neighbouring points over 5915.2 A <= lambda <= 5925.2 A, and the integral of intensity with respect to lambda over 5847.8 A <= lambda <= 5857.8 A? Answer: 12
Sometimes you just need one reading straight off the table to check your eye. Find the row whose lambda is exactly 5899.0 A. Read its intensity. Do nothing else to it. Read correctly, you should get 1.79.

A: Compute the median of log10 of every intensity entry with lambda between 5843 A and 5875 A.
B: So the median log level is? 0.348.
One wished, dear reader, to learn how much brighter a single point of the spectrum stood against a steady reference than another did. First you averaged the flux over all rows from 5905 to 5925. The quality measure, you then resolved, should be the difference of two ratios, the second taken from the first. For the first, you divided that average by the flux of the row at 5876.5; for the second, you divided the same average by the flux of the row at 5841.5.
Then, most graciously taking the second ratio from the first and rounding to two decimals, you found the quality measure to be -0.84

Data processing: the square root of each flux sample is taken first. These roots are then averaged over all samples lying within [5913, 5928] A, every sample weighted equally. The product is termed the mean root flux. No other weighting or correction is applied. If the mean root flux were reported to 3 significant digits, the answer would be 1.50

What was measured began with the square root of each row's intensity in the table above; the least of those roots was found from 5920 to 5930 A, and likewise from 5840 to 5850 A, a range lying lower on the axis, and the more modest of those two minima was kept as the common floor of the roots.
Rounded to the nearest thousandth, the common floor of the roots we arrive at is 1.131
